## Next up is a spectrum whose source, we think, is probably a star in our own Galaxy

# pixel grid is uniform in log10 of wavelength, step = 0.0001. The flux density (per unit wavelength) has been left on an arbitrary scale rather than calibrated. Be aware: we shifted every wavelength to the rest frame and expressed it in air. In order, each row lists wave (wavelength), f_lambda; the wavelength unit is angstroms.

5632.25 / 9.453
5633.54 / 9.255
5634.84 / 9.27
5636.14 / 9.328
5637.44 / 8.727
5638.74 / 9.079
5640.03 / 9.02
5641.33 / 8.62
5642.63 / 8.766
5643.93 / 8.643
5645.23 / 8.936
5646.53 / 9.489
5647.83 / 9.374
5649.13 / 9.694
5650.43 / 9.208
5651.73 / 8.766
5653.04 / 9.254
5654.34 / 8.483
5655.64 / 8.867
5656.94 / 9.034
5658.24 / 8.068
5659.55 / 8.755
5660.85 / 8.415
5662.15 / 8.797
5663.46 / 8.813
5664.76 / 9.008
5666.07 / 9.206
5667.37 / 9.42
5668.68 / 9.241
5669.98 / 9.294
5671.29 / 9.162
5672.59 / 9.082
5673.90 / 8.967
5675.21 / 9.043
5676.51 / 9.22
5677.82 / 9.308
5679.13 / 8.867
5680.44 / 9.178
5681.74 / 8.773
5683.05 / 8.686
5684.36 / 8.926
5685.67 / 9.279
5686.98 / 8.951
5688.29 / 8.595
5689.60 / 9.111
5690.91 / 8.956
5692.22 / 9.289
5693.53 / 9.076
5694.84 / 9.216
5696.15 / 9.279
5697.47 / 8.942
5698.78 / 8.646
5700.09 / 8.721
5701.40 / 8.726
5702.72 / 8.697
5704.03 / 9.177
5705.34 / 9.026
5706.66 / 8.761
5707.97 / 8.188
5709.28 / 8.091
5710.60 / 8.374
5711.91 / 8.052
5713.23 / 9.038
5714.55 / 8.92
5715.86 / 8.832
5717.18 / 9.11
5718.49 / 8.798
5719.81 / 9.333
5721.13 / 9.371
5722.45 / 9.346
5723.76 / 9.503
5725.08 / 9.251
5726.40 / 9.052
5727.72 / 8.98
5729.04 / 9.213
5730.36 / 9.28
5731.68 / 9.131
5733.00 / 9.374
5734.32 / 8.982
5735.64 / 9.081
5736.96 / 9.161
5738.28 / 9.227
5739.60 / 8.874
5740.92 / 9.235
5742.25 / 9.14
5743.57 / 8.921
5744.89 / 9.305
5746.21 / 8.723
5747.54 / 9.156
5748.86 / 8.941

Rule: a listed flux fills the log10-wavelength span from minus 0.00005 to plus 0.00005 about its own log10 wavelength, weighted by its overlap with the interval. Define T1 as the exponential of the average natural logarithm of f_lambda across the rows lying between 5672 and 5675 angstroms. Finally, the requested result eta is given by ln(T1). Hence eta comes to 2.20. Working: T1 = 9.02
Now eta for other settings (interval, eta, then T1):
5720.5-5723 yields 2.24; 9.36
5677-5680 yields 2.21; 9.08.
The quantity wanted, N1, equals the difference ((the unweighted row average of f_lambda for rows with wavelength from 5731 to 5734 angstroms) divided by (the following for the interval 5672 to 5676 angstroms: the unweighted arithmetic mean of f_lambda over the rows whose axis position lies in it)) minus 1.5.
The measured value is -0.475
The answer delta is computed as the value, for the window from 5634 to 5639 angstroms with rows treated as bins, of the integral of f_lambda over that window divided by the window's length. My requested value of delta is 9.09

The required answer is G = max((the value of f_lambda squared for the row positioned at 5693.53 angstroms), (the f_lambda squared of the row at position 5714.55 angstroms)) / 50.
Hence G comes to 1.65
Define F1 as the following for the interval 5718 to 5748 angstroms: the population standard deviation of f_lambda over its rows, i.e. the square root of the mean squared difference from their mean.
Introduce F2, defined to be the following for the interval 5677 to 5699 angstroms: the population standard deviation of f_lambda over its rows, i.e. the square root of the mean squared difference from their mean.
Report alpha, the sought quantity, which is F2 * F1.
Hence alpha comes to 0.04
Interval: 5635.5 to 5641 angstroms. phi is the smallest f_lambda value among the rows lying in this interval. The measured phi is 8.727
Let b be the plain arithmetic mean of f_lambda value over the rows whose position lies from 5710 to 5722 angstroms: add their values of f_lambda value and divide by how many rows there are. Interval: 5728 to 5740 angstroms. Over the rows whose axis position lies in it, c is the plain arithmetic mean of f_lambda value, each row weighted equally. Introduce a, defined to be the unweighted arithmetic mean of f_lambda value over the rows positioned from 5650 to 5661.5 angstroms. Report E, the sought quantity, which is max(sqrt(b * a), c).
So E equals 9.15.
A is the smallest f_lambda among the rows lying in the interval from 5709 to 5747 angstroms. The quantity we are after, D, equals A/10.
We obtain 0.805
